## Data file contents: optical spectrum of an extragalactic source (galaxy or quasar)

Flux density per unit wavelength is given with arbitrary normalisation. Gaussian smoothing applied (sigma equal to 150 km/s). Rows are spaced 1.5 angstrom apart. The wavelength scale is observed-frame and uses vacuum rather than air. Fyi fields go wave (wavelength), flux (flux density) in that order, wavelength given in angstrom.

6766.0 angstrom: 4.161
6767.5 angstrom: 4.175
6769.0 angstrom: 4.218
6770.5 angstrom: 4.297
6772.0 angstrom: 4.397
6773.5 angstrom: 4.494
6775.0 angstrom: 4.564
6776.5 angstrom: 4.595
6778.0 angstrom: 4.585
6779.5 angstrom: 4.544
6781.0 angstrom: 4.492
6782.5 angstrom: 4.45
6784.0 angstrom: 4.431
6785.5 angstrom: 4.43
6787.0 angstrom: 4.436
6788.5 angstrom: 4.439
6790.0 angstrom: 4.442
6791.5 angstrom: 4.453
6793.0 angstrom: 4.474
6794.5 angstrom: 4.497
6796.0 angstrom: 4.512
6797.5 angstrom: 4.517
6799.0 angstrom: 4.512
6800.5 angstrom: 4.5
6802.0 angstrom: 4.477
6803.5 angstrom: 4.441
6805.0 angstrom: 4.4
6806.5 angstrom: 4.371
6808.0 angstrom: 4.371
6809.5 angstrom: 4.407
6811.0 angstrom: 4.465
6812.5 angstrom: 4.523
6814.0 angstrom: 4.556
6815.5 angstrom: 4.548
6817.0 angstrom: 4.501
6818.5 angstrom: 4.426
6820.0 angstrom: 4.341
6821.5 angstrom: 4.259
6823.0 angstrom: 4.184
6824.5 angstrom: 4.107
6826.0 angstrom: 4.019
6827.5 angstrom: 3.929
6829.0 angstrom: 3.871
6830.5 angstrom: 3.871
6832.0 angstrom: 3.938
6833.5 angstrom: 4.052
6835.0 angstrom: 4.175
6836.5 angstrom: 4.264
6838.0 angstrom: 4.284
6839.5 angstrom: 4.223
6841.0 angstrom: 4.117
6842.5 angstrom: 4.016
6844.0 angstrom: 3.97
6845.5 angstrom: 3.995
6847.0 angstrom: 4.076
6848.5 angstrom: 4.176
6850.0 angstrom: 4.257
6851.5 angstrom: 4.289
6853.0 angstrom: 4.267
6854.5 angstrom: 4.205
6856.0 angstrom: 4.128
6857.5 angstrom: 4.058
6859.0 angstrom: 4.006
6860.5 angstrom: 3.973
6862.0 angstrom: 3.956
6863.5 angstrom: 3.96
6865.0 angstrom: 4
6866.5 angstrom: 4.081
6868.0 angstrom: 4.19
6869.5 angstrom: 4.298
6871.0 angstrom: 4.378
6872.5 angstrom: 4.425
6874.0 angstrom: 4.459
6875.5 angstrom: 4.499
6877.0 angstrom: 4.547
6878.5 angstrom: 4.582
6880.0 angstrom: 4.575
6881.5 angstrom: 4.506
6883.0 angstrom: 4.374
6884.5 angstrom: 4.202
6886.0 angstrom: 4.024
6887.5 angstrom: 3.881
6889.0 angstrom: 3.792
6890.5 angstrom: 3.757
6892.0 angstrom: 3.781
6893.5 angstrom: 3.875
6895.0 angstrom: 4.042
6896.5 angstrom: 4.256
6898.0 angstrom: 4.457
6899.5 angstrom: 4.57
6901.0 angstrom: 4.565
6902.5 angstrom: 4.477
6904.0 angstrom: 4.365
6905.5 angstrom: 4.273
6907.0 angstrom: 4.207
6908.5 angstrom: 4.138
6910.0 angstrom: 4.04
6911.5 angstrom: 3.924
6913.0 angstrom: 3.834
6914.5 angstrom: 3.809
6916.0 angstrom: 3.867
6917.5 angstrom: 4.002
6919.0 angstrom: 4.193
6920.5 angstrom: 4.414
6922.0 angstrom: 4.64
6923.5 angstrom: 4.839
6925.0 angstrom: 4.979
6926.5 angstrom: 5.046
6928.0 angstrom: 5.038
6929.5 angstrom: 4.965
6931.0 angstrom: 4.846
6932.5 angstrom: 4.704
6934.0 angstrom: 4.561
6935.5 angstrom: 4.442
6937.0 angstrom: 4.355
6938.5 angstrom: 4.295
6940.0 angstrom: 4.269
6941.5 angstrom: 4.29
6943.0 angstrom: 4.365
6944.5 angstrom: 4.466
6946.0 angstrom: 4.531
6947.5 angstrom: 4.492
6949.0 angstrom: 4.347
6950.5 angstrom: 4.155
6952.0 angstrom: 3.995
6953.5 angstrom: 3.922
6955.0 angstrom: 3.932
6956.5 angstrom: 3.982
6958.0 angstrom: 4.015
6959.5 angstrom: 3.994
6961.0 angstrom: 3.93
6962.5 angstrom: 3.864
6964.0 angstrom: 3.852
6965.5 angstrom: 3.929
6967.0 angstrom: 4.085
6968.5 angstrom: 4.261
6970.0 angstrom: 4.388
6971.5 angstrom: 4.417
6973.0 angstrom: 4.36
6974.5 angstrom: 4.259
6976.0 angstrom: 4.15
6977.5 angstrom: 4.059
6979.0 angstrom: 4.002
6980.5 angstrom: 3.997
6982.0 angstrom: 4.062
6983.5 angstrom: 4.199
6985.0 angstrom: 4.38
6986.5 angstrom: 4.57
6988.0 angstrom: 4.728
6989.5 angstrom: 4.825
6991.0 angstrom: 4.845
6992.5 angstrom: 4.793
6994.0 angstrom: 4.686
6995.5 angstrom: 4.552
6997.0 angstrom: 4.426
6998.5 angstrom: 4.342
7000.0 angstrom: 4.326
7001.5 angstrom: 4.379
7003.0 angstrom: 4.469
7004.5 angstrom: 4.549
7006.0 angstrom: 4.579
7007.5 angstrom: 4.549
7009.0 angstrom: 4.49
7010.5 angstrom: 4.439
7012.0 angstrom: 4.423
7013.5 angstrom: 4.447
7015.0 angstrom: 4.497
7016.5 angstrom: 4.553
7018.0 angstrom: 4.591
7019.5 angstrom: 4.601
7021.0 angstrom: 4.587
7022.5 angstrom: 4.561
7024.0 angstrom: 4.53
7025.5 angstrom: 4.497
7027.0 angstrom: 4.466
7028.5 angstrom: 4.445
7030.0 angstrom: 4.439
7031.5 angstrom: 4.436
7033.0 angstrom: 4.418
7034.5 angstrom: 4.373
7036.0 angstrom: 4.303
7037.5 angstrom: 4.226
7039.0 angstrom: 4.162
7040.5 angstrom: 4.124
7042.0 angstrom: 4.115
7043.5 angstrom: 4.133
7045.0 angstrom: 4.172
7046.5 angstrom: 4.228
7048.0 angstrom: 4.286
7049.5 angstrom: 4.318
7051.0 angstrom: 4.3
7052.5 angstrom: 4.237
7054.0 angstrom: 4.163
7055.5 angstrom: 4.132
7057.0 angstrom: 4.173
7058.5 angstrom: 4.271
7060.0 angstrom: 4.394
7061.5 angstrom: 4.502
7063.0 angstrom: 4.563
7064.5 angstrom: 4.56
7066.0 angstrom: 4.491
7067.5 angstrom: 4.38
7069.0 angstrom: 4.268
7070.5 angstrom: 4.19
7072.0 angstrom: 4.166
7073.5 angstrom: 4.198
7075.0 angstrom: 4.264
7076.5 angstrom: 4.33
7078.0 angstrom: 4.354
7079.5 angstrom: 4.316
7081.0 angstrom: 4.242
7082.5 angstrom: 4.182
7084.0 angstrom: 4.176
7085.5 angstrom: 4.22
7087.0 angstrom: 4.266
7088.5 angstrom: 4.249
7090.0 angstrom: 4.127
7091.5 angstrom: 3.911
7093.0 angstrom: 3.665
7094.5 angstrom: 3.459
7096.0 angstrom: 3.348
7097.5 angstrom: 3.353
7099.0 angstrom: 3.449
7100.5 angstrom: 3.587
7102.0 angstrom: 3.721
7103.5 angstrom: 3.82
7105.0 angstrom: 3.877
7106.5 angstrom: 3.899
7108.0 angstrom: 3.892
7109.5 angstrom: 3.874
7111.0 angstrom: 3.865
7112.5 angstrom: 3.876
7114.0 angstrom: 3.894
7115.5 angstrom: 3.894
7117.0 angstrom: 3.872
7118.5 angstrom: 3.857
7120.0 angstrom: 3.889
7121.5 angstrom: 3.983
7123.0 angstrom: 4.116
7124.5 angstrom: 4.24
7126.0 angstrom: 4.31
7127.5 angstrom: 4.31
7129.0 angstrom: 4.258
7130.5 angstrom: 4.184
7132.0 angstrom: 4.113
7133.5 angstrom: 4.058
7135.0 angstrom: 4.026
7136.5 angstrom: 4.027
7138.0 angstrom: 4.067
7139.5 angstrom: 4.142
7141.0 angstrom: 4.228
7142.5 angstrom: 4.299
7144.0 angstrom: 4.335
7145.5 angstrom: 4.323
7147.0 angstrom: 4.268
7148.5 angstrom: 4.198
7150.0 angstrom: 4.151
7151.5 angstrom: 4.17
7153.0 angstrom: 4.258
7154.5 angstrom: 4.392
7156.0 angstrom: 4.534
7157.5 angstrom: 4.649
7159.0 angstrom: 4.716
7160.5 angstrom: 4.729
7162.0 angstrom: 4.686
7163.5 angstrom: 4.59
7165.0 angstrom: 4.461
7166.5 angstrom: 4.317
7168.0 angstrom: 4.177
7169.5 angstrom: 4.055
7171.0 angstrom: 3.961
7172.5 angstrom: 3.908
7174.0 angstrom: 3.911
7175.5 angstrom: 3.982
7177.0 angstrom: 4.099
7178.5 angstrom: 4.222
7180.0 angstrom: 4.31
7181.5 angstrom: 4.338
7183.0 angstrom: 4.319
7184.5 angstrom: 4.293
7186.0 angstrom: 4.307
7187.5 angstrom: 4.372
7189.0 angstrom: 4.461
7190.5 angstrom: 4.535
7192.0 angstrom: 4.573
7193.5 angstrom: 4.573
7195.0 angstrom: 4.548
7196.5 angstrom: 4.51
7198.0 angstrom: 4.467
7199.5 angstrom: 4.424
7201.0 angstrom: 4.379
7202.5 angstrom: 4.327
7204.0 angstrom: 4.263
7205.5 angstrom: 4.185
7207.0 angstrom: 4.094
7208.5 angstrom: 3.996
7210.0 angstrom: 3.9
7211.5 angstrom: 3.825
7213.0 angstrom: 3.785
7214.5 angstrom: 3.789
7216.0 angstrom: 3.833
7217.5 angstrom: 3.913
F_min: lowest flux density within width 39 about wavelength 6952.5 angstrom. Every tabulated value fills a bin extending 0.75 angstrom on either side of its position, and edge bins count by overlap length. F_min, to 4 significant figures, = 3.852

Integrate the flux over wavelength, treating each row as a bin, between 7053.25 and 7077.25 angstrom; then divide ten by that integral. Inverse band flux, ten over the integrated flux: 0.0966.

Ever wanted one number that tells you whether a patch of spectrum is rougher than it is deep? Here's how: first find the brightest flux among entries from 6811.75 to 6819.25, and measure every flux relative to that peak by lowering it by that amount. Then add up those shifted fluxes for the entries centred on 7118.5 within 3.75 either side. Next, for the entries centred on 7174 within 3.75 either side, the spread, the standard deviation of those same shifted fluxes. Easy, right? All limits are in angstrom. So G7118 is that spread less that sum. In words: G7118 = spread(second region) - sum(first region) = 3.4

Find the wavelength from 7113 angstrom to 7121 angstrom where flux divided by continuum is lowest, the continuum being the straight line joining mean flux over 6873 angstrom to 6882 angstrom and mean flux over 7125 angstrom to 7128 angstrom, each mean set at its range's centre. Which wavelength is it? 7118.5 angstrom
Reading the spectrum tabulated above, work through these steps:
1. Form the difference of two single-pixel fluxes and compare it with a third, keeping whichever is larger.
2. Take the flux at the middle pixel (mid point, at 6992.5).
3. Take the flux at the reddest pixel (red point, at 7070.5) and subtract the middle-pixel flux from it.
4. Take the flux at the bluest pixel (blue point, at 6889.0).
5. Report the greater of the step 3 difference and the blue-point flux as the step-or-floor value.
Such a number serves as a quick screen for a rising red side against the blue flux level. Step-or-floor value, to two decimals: 3.79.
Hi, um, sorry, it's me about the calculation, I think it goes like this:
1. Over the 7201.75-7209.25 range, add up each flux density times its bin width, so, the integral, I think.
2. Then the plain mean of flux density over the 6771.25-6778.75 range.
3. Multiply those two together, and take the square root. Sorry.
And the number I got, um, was 11.9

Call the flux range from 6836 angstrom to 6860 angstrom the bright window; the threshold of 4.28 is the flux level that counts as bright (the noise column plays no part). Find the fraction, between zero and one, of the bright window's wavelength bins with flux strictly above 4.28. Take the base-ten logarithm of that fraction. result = -0.90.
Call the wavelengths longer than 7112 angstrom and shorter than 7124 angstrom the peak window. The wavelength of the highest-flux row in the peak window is 7123.0 angstrom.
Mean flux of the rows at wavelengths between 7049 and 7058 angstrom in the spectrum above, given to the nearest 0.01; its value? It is 4.22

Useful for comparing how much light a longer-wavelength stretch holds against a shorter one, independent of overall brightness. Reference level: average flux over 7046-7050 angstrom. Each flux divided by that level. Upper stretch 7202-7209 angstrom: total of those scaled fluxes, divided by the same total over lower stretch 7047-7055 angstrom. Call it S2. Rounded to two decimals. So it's 0.98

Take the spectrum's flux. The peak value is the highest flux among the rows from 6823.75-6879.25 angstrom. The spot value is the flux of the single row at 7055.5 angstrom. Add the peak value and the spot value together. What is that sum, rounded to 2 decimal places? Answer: 8.71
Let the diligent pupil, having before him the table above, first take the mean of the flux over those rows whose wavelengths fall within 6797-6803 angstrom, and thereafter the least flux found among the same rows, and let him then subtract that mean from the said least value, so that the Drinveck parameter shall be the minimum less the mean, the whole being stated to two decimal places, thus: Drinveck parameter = -0.02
